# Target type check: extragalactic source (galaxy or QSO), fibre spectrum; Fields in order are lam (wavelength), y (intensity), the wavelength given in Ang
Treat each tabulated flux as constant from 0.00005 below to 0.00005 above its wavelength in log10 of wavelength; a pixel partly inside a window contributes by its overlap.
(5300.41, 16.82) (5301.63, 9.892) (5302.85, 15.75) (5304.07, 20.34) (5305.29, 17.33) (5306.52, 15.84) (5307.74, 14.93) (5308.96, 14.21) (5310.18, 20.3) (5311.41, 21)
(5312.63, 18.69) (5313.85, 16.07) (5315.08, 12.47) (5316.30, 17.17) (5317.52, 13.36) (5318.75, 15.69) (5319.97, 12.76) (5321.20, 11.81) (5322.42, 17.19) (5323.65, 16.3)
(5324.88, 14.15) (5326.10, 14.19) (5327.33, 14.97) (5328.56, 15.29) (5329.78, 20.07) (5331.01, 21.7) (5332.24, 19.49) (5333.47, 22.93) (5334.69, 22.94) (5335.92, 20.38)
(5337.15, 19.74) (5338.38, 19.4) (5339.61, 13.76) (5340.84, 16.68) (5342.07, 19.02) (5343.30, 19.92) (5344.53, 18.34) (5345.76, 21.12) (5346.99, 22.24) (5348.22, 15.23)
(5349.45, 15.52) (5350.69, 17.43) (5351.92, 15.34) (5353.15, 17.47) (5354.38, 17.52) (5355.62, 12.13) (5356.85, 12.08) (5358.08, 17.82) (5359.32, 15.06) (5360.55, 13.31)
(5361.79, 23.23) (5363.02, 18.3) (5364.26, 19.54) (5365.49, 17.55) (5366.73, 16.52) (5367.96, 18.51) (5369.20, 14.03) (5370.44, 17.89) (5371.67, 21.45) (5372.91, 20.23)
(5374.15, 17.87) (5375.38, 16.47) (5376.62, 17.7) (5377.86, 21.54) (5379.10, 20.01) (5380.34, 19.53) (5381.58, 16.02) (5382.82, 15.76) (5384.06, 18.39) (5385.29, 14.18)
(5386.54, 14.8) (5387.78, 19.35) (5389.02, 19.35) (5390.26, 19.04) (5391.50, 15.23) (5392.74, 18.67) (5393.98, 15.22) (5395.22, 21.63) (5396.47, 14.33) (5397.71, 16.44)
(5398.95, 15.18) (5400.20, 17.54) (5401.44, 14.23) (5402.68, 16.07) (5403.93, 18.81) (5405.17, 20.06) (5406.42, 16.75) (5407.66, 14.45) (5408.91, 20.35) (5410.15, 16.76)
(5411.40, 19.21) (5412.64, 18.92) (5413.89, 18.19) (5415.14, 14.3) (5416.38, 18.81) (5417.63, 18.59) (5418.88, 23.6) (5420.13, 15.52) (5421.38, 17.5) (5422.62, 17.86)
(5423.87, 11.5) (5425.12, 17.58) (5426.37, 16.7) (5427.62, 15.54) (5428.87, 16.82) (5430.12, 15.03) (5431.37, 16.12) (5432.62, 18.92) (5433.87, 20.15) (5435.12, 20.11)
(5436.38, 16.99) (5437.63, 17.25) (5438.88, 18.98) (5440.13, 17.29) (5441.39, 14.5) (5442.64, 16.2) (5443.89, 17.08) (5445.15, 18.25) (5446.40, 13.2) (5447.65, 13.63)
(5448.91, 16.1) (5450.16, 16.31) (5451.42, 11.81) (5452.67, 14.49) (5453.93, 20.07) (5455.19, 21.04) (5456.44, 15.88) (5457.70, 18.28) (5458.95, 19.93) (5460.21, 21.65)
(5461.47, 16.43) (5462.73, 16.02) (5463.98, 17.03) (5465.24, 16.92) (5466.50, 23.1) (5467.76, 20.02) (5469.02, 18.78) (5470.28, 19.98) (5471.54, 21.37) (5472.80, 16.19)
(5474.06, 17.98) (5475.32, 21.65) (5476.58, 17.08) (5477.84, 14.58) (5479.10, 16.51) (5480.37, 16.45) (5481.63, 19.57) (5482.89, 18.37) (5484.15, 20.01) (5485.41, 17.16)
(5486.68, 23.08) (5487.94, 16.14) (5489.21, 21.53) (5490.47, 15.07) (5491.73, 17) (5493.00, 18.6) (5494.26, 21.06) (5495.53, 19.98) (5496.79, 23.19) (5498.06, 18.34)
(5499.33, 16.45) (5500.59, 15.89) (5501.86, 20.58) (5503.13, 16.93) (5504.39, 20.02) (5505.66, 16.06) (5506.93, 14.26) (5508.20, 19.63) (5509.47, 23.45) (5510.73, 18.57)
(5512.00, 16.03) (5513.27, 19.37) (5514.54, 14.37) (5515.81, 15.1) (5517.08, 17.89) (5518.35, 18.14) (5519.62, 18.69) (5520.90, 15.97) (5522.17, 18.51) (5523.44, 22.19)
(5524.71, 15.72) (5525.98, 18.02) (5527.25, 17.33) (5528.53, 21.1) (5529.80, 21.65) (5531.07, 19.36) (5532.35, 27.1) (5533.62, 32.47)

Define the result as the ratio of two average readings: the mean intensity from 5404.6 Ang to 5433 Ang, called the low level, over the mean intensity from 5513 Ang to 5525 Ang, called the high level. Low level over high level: 0.99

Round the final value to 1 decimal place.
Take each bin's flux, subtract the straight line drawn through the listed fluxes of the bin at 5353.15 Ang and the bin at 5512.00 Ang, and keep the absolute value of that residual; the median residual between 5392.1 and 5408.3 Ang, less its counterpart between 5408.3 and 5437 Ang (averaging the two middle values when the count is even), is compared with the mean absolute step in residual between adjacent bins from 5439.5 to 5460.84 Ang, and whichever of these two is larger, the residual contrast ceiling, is 1.7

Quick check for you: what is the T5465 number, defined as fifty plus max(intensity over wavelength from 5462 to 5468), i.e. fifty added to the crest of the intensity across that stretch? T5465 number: 73.1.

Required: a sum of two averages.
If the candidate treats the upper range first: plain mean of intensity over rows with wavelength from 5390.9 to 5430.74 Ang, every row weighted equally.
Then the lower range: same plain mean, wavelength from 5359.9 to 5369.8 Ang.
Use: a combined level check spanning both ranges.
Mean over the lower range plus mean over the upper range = 34.7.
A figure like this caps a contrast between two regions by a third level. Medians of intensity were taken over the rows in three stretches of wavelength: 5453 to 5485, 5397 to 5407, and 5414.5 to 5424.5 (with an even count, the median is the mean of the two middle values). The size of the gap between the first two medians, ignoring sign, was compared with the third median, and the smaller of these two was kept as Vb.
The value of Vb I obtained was 1.8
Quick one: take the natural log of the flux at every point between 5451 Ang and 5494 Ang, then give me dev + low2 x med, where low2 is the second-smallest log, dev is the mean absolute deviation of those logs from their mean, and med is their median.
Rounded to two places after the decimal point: 7.87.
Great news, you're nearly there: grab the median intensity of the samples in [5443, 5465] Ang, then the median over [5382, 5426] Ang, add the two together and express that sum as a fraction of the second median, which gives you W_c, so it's 1.94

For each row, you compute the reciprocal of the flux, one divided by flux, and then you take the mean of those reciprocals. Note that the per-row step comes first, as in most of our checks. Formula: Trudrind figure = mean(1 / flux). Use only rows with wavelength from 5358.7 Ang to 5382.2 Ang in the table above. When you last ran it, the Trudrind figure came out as 0.056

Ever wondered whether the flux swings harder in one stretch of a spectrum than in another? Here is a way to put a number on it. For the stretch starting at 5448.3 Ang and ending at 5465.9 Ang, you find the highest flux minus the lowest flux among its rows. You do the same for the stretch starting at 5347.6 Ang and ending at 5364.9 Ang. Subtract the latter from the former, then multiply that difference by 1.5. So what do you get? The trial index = -2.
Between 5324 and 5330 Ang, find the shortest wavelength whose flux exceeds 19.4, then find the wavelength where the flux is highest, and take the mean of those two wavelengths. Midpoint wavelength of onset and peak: 5329.8 Ang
